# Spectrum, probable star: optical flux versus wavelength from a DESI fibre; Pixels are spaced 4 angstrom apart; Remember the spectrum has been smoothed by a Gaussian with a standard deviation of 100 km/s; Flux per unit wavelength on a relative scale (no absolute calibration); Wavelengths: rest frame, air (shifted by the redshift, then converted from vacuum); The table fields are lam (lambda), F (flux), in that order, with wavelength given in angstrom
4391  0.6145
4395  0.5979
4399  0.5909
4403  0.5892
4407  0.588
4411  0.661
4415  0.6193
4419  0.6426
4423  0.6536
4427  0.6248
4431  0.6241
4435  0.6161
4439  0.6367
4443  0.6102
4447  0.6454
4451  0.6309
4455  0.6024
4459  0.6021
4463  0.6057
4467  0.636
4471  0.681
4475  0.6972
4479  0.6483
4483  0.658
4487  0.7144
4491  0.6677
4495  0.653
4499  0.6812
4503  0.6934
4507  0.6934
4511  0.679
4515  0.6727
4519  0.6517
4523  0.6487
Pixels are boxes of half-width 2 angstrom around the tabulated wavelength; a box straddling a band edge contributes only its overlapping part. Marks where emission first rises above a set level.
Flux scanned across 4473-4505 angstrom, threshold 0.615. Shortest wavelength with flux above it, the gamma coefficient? 4475 angstrom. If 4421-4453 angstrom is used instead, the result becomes 4423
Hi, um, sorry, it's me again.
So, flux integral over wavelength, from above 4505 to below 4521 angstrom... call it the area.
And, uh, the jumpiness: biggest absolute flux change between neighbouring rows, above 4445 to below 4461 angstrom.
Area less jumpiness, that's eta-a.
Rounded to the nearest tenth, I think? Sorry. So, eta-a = 10.8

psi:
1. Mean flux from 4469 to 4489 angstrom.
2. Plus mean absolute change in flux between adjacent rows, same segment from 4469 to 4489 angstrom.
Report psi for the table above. 0.71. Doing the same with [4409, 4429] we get 0.67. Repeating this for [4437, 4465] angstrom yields 0.64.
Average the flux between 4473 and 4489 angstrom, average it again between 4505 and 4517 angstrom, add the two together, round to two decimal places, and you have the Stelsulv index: 1.36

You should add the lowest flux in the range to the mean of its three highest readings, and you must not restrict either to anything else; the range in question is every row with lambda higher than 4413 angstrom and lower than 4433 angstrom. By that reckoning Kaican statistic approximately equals 1.26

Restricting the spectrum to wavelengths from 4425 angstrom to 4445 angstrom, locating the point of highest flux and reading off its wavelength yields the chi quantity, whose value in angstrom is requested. 4439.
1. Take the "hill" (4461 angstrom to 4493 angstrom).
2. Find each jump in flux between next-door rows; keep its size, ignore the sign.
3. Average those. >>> 0.036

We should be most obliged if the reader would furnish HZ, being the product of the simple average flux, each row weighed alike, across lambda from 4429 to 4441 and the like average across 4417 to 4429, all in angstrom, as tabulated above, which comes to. 0.401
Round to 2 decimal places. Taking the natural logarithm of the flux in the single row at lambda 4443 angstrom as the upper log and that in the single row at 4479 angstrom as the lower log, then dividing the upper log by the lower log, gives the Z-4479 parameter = 1.14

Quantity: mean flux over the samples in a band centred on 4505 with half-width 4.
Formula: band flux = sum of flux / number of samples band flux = 0.69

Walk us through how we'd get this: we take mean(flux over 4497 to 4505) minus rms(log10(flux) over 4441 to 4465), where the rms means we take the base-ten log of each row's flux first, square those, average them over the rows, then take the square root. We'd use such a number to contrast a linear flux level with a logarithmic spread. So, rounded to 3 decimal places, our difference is 0.477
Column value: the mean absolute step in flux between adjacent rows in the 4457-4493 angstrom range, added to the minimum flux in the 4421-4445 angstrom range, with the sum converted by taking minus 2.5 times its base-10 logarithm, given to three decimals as 0.481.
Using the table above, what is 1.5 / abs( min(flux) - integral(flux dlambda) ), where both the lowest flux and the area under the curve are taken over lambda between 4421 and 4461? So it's 0.062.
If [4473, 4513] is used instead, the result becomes 0.057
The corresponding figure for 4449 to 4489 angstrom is 0.059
